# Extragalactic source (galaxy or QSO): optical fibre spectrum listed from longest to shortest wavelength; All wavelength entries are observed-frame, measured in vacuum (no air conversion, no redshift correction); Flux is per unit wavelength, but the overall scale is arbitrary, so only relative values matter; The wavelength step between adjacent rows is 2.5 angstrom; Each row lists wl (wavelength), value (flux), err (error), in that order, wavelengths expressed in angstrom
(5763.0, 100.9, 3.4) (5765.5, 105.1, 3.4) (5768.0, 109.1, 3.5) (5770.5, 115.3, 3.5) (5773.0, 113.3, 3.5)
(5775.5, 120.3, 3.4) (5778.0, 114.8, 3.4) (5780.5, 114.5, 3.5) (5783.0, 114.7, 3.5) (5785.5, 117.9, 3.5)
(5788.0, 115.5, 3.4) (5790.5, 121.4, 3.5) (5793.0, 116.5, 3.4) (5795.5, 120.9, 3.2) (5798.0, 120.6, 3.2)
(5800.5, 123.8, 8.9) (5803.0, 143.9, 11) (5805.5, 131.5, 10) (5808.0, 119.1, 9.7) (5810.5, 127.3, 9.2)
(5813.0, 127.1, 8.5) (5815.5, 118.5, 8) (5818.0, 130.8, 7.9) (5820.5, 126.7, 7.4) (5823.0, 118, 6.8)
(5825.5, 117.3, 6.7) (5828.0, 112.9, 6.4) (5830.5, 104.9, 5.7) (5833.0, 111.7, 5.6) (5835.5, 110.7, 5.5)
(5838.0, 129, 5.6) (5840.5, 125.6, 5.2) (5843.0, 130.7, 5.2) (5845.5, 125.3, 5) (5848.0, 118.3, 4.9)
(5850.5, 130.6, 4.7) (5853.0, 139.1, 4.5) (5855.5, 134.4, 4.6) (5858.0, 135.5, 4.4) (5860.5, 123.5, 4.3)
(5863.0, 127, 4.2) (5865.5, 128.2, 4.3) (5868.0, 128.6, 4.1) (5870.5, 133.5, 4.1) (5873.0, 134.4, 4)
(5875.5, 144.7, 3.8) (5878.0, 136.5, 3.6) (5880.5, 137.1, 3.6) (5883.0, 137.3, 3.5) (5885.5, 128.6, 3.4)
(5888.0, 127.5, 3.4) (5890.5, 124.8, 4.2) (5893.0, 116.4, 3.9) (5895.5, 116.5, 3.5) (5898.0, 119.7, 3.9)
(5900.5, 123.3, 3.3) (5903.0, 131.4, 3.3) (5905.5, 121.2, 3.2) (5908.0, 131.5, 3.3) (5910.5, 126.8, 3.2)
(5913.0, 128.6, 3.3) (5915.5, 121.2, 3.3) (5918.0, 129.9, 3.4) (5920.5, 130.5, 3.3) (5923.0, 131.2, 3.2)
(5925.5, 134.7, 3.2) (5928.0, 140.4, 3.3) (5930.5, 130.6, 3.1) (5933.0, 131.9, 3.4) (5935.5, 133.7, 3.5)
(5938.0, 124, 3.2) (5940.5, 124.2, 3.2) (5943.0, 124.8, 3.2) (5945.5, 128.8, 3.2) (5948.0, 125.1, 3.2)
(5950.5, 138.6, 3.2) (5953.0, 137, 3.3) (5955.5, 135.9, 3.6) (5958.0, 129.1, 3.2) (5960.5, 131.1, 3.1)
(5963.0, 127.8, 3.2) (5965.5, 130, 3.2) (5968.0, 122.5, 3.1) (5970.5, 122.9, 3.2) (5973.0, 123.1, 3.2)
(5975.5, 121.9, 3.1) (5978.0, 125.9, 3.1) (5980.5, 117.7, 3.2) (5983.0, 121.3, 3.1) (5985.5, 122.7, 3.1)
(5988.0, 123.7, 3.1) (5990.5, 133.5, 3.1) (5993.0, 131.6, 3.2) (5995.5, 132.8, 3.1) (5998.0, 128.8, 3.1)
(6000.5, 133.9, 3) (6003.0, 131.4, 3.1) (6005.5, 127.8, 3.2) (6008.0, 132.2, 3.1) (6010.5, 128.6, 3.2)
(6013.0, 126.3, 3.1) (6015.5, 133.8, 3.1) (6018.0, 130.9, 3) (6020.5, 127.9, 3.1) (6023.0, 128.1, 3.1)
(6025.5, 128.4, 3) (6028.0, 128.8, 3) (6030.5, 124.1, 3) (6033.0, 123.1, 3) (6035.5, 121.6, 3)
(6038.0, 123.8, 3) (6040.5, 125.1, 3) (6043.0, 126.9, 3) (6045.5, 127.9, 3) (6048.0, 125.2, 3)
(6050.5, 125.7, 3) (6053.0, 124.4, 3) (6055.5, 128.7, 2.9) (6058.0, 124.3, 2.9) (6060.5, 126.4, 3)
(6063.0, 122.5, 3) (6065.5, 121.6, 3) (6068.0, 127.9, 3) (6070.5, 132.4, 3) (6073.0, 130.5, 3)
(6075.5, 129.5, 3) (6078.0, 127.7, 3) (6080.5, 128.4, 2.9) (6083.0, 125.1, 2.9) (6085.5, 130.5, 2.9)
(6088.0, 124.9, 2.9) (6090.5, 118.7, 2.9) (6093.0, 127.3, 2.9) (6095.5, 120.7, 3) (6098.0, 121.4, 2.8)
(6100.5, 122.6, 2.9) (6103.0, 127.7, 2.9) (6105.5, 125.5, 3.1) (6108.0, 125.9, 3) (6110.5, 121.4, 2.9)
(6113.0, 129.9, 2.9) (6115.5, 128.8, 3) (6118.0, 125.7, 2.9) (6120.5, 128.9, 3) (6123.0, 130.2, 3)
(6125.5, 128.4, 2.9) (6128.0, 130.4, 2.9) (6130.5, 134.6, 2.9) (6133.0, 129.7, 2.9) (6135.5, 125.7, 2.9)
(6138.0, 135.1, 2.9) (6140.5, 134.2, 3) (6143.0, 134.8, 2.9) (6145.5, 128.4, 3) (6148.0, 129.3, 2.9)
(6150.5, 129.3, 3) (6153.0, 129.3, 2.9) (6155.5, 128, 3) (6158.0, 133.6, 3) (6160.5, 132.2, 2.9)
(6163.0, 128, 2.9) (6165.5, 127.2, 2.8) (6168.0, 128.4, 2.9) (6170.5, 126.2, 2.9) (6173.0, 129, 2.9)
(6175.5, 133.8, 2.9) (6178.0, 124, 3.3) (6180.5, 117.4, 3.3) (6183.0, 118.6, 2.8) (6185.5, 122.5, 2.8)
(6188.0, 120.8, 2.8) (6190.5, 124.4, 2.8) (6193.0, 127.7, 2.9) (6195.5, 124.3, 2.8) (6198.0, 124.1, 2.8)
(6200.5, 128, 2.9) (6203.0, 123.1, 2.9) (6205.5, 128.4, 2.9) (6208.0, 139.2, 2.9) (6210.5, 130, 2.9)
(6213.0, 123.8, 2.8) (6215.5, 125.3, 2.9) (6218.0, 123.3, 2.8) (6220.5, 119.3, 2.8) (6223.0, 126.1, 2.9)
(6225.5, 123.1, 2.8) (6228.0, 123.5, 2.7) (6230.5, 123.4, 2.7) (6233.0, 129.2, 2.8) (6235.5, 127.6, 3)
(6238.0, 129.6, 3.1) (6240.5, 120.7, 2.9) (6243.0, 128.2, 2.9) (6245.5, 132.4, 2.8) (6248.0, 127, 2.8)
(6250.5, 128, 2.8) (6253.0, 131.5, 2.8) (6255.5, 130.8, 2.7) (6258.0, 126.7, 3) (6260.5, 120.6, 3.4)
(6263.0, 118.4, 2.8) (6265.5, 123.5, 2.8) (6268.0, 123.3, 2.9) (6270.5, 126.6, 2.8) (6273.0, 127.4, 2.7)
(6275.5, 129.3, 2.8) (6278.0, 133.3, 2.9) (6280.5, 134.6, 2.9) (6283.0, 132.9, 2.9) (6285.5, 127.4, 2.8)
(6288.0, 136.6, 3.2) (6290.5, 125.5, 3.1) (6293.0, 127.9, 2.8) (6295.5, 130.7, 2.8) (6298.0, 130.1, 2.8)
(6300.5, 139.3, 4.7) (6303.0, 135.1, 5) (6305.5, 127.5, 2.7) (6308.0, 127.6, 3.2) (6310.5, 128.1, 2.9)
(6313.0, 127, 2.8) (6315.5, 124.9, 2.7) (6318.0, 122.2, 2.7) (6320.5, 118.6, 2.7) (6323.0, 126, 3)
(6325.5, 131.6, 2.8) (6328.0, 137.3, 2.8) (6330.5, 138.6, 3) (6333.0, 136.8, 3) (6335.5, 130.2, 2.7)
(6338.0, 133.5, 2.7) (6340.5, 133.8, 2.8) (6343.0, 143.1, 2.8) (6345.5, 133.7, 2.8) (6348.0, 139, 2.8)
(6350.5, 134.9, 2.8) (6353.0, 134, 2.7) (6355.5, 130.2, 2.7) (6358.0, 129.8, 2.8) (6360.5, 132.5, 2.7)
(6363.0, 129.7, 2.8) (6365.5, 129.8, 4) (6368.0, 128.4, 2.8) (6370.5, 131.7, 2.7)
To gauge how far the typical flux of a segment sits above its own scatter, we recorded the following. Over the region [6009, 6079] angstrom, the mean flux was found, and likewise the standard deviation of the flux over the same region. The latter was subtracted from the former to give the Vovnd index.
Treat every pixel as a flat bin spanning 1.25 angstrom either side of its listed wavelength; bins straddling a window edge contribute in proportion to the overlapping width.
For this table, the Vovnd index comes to 124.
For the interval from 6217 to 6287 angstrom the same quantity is 122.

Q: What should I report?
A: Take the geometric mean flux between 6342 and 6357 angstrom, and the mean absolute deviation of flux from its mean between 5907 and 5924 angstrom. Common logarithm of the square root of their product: 1.27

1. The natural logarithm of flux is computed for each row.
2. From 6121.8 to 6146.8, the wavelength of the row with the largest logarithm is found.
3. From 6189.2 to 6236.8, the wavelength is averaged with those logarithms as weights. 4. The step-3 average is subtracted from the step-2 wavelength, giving -75.0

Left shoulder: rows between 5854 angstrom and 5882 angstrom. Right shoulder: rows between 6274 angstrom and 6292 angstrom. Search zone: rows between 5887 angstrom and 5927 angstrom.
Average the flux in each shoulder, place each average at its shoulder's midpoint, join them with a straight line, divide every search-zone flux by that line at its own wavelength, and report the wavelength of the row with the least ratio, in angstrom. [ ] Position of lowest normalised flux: 5893.0 angstrom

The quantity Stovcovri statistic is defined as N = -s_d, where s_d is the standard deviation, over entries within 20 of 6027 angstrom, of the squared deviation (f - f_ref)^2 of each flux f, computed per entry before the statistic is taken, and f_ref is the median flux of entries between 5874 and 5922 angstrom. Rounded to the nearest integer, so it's -14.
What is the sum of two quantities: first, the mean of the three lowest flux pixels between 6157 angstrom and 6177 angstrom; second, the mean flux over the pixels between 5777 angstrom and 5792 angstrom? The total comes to 244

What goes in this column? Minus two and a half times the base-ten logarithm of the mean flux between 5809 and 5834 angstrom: -5.194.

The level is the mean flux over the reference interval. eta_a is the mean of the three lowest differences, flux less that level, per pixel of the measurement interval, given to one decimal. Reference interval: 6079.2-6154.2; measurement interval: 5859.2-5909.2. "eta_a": -10.2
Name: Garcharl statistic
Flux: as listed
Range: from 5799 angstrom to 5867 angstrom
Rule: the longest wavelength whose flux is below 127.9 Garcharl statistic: 5863.0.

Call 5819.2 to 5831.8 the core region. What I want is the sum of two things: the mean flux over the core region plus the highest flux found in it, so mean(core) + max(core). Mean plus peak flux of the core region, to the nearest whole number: 243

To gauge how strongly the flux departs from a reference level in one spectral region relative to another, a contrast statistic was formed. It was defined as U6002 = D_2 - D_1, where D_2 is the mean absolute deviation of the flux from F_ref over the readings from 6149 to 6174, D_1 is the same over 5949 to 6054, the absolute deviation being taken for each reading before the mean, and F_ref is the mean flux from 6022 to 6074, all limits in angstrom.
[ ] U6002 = -0.9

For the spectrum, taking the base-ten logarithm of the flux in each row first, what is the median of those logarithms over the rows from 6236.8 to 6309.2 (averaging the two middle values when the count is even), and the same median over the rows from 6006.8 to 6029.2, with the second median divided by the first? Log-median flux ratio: 1.00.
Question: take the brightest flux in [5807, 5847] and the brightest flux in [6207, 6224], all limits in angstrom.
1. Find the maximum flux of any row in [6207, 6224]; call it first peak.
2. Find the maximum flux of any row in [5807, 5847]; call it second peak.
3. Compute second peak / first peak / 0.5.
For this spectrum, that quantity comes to 1.88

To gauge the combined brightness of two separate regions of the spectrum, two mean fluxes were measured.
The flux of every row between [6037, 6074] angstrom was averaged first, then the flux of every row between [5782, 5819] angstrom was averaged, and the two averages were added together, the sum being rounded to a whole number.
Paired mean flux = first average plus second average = 250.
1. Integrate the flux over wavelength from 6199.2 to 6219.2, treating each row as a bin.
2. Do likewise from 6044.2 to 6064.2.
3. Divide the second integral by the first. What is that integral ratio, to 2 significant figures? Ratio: 0.98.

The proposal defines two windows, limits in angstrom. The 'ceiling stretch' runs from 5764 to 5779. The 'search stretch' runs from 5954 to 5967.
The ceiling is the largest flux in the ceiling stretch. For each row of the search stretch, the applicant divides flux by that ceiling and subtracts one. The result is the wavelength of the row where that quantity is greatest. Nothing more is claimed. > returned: 5955.5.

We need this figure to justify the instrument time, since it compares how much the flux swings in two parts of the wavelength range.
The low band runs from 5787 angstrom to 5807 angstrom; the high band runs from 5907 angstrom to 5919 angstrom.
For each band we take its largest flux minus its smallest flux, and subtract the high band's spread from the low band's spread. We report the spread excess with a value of 18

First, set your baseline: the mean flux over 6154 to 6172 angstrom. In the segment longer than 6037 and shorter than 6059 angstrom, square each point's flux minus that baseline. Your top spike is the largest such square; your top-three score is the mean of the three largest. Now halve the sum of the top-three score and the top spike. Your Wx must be 26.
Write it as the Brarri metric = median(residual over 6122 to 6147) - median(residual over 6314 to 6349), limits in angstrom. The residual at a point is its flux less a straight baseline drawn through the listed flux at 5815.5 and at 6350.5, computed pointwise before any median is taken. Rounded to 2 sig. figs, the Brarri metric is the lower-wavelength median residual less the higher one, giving 3.3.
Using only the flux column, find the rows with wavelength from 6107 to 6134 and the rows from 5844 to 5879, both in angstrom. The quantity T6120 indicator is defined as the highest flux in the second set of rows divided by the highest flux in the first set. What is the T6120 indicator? 1.08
